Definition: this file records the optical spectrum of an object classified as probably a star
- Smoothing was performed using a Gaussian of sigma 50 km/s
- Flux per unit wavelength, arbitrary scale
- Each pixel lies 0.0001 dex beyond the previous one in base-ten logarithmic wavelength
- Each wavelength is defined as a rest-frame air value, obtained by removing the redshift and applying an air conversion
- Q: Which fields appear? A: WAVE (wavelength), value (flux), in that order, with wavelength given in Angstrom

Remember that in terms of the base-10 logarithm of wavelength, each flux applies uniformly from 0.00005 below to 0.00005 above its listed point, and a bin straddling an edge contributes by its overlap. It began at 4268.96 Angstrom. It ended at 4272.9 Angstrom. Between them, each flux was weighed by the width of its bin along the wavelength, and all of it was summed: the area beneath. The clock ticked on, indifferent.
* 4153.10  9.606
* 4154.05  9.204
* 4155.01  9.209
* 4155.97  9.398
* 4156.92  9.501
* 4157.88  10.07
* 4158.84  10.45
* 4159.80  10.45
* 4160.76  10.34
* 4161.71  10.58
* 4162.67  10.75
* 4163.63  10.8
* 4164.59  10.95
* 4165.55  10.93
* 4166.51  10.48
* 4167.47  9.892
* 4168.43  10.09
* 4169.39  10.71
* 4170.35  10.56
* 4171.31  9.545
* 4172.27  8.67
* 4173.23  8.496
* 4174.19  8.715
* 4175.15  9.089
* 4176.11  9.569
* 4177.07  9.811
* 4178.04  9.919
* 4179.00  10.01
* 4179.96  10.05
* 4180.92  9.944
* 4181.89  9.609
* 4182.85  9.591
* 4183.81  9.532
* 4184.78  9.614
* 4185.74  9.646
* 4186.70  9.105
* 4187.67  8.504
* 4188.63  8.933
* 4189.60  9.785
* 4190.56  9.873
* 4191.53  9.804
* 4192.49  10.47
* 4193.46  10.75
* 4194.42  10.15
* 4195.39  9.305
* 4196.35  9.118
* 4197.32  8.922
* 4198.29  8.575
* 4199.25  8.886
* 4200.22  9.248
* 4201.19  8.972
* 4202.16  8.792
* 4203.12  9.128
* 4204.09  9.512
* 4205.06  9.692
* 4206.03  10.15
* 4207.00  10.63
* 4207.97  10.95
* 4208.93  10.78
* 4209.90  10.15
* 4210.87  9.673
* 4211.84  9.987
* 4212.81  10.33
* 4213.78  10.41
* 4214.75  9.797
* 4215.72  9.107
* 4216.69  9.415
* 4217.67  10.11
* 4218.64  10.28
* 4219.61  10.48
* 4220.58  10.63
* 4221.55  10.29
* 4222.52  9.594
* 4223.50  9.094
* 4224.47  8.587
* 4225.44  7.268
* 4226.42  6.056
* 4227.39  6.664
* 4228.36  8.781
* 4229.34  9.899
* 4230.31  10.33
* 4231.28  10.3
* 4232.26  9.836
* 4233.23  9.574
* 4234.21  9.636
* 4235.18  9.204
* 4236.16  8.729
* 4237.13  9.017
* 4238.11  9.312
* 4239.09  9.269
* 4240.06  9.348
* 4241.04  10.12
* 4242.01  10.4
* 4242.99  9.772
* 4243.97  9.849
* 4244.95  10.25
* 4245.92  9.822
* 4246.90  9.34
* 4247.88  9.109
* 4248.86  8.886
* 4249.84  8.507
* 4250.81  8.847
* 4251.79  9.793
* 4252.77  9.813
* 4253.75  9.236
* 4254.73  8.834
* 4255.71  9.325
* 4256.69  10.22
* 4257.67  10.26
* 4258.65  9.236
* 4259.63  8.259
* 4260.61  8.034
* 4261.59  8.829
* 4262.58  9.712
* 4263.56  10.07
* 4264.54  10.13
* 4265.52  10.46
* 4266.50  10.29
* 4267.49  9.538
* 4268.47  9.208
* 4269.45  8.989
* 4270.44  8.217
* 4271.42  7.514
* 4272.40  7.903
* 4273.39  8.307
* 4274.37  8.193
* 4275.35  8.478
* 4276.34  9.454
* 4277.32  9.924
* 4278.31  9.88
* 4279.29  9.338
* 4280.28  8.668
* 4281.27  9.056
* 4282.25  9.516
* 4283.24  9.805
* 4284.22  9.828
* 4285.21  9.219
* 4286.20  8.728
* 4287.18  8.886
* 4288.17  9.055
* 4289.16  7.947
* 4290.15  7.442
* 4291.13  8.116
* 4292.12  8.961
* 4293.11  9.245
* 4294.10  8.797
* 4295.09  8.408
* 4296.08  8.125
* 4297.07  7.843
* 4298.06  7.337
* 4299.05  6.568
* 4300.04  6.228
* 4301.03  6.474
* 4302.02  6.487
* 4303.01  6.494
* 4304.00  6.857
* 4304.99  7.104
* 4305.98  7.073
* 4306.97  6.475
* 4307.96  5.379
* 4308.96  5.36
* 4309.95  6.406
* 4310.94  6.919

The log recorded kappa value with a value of 32.1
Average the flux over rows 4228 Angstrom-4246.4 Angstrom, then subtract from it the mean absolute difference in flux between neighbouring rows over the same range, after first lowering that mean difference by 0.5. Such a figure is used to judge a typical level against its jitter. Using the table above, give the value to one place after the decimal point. 9.8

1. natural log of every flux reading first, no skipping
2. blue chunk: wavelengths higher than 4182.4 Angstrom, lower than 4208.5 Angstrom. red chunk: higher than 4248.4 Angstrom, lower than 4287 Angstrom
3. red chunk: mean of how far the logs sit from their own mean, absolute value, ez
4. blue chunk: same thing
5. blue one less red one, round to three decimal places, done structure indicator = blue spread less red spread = -0.013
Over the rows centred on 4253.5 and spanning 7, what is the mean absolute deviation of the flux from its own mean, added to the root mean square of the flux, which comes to 9.9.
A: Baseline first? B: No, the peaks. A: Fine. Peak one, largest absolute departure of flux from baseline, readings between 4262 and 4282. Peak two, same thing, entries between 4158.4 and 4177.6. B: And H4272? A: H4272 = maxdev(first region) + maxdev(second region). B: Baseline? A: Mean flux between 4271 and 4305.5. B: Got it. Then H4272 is 4.83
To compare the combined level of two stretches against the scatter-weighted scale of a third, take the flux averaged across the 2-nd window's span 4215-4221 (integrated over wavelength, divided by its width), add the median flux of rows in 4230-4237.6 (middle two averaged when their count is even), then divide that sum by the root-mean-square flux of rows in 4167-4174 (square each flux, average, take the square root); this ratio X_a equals 2.01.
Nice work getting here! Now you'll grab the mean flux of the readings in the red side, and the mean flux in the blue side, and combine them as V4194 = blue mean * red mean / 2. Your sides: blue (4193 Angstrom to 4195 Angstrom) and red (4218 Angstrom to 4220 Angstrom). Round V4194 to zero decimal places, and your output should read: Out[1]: 54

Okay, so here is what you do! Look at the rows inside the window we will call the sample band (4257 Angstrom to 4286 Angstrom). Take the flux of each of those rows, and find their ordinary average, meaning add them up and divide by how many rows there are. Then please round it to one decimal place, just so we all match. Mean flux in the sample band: 9.2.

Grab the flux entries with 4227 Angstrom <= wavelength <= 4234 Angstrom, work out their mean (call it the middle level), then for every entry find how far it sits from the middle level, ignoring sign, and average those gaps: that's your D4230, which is 0.92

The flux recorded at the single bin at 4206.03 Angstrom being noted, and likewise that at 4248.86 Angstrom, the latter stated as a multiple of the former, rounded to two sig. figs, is 0.88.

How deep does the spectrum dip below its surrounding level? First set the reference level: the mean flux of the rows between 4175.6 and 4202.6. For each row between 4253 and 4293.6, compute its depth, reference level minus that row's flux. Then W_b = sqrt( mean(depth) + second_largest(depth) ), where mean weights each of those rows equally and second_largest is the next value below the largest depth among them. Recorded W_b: 1.56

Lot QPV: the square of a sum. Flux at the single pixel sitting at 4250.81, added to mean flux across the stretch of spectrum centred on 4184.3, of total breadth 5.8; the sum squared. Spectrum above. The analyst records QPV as 337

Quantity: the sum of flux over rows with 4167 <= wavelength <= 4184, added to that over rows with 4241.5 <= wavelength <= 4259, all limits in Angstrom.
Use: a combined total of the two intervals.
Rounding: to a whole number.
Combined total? 345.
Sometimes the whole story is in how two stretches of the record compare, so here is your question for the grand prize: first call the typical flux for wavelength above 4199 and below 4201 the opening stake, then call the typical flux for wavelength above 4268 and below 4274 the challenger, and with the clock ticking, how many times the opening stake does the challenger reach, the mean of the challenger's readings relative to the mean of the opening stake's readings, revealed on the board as 0.92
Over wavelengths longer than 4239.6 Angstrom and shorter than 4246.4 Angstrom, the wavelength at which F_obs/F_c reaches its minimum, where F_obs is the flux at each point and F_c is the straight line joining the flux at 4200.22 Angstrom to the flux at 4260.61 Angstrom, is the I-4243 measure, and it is 4240.06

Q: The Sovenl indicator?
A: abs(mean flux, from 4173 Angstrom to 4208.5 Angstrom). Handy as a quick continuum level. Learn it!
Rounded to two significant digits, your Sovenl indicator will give 9.5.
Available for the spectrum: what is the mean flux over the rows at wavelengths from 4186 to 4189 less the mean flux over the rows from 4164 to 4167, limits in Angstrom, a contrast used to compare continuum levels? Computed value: -1.9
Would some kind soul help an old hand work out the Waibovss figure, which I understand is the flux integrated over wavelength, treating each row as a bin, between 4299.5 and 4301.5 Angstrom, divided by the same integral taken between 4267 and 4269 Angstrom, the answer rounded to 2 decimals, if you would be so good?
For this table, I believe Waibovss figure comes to 0.68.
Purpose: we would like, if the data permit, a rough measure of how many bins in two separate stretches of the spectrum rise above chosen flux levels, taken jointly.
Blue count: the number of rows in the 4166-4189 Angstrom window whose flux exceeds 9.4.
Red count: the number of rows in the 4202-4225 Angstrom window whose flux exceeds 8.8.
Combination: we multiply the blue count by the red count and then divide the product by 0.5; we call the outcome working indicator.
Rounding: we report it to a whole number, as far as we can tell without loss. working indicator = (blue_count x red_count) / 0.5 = 748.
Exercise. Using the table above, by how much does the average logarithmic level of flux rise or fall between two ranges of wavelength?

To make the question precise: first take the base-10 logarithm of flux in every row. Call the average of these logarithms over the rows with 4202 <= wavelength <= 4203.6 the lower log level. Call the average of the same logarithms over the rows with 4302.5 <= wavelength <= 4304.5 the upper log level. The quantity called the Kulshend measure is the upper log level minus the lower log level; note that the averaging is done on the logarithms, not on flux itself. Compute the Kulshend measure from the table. -0.13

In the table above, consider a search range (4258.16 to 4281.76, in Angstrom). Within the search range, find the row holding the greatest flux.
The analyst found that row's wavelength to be 4265.52 Angstrom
